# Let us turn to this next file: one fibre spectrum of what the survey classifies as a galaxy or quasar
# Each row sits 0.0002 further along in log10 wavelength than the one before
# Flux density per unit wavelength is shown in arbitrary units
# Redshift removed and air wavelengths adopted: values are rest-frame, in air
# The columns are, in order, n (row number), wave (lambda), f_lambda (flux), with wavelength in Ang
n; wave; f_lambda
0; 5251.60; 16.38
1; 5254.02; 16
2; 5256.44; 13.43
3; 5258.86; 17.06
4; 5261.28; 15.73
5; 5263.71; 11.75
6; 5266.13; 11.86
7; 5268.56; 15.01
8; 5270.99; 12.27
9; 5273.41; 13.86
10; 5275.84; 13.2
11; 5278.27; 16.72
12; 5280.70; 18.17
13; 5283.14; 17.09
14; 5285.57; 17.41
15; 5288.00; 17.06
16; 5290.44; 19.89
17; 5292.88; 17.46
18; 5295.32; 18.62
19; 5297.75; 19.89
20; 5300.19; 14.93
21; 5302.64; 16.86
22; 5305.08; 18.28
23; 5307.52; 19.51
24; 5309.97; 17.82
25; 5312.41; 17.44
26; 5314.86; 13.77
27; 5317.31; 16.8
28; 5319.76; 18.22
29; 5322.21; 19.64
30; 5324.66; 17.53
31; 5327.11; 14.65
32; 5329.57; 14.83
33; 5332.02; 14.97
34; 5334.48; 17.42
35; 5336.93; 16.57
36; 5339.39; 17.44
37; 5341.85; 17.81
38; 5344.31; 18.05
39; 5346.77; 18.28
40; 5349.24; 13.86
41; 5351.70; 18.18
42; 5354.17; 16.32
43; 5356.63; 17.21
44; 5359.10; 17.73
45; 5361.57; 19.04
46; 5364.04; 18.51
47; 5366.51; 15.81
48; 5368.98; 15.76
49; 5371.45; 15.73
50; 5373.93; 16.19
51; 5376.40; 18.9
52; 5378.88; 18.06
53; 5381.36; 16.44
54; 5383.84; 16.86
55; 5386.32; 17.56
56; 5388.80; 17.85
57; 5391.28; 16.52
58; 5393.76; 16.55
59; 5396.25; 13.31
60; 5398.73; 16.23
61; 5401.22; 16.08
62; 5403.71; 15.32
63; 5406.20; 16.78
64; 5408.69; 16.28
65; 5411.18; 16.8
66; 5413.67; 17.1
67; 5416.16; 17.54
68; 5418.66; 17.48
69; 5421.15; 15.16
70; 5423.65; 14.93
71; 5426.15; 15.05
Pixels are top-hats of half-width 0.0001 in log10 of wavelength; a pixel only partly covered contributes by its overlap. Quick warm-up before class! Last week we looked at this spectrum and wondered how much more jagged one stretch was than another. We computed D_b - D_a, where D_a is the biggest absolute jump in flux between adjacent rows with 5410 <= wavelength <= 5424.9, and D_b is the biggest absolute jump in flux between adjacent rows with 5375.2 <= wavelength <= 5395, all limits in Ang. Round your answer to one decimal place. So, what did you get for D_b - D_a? -0.7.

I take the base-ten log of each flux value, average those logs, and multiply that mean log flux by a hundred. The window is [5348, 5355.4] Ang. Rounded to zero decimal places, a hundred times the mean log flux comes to 120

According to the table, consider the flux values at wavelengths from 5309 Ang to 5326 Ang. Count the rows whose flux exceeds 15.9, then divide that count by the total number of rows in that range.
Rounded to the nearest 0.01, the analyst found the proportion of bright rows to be 0.86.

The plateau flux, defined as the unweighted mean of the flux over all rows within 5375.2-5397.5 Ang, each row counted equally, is 16.89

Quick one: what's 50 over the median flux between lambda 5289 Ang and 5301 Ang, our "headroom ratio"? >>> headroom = 2.69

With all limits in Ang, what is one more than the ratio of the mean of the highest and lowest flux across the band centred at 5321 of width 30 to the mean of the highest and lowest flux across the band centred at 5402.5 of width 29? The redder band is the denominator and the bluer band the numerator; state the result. 2.07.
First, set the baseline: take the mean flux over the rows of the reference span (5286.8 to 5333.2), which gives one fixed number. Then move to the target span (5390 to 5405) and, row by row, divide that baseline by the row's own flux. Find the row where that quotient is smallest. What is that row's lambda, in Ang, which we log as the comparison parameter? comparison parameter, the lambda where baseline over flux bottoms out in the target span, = 5393.76 Ang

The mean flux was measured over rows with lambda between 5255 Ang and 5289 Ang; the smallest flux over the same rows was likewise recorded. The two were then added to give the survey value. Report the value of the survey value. 26.8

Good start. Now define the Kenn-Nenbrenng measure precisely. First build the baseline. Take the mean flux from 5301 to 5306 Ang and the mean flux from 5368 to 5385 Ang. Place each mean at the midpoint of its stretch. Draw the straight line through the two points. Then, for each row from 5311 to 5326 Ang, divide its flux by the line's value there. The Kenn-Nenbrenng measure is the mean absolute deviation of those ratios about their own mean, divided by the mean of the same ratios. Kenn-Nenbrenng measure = 0.076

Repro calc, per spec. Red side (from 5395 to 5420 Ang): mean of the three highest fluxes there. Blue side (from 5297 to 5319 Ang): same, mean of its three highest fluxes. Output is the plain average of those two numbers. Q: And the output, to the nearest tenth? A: 18.3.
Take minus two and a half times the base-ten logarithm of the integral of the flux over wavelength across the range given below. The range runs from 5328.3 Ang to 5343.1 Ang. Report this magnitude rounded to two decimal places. -5.97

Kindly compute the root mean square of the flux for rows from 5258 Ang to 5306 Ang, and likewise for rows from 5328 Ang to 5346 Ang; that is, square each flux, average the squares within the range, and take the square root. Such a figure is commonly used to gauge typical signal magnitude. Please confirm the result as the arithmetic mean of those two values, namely 16.6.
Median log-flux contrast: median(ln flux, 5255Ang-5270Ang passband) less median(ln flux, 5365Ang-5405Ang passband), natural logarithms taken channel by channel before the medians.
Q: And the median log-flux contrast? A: -0.14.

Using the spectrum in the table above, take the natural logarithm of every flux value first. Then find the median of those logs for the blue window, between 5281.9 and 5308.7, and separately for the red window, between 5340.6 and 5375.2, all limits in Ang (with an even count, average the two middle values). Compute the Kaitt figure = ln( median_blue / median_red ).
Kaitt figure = 0.00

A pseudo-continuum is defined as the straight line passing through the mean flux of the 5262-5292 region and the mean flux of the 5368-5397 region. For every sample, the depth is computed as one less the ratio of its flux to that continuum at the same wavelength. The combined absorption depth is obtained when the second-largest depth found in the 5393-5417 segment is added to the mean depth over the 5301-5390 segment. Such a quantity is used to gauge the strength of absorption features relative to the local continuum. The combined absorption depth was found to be 0.04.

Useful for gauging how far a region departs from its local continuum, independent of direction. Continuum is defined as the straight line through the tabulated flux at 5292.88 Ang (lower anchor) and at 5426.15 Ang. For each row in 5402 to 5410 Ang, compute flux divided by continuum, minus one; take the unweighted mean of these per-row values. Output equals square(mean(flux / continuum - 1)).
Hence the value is 0.0022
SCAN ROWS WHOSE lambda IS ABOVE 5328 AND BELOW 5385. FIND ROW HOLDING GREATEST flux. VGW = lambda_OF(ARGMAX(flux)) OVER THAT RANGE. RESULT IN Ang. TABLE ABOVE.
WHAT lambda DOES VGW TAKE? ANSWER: 5361.57 Ang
